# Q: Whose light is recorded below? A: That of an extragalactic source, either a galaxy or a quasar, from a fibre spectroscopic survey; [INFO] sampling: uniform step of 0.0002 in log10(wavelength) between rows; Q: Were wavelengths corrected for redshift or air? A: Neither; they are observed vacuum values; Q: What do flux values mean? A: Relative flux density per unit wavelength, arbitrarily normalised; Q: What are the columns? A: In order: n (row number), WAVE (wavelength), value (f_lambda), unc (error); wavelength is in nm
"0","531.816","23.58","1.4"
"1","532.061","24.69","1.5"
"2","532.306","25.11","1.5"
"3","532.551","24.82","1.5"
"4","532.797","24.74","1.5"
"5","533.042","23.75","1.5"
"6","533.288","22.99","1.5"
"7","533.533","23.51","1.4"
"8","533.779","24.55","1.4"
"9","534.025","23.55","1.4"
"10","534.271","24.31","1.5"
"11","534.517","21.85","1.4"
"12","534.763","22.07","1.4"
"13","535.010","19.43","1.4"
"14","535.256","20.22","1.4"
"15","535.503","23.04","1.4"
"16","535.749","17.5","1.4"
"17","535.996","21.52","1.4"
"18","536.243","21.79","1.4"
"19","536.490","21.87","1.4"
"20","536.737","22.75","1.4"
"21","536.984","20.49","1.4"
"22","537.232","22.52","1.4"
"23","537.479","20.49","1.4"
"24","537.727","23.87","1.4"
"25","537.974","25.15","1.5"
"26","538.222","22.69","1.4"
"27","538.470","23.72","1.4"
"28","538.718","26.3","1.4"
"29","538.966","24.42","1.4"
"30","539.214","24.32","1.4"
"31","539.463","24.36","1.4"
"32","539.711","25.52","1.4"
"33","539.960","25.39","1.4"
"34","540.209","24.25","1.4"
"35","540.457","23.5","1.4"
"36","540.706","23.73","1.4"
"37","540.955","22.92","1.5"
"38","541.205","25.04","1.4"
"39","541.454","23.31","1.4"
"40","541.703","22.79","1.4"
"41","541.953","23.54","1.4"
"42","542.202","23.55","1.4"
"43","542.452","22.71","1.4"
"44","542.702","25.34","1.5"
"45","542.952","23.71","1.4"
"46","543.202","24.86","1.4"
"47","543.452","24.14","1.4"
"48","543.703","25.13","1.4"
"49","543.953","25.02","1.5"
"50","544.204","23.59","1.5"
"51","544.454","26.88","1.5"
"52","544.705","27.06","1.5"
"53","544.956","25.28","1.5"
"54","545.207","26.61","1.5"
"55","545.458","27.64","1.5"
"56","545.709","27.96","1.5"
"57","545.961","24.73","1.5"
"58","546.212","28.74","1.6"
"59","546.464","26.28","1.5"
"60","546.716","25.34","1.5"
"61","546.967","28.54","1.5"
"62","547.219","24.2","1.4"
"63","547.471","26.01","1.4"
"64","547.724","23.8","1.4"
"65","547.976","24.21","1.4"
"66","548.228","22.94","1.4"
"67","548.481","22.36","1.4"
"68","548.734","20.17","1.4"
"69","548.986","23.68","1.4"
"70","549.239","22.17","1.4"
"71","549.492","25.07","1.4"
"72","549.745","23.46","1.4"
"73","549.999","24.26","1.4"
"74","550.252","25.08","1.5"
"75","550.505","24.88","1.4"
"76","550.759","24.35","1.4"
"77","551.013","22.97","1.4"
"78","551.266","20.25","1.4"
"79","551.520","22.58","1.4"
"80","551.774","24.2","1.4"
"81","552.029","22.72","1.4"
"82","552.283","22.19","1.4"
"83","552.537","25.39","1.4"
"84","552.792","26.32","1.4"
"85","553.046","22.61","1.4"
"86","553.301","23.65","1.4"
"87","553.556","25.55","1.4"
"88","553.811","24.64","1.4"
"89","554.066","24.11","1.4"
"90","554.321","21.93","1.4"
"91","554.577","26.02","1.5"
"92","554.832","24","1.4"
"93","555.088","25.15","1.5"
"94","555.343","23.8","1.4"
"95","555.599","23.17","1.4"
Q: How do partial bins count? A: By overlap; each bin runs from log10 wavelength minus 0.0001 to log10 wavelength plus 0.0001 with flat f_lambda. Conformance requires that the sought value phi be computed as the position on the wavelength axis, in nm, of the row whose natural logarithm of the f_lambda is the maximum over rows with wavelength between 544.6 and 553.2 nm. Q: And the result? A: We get 546.212 nm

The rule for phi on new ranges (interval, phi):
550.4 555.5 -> 552.792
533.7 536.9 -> 533.779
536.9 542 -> 538.718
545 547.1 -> 546.212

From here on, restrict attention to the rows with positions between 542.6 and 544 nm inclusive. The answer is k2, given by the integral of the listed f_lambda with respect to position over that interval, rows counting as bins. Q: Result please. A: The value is 34.5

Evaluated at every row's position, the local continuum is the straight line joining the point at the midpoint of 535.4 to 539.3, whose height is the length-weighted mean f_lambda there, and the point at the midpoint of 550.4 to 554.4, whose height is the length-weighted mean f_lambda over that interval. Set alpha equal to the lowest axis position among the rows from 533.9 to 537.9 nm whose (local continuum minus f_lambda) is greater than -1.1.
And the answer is 534.517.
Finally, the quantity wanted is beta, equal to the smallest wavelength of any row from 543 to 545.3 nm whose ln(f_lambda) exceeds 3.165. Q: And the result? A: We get 543.202 nm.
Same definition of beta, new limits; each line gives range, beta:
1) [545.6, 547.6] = 545.709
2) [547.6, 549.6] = 547.724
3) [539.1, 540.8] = 539.214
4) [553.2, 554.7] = 553.556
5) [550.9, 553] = 551.774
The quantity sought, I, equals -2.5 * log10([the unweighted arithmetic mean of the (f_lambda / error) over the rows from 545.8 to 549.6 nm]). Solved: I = -3.08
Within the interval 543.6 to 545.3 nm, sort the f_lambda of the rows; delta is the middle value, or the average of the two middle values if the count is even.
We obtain 25.3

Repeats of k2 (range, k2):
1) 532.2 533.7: 36.2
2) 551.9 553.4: 35.7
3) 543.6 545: 35.7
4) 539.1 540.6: 36.8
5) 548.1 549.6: 34.1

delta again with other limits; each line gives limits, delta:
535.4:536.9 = 21.8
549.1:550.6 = 24.6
